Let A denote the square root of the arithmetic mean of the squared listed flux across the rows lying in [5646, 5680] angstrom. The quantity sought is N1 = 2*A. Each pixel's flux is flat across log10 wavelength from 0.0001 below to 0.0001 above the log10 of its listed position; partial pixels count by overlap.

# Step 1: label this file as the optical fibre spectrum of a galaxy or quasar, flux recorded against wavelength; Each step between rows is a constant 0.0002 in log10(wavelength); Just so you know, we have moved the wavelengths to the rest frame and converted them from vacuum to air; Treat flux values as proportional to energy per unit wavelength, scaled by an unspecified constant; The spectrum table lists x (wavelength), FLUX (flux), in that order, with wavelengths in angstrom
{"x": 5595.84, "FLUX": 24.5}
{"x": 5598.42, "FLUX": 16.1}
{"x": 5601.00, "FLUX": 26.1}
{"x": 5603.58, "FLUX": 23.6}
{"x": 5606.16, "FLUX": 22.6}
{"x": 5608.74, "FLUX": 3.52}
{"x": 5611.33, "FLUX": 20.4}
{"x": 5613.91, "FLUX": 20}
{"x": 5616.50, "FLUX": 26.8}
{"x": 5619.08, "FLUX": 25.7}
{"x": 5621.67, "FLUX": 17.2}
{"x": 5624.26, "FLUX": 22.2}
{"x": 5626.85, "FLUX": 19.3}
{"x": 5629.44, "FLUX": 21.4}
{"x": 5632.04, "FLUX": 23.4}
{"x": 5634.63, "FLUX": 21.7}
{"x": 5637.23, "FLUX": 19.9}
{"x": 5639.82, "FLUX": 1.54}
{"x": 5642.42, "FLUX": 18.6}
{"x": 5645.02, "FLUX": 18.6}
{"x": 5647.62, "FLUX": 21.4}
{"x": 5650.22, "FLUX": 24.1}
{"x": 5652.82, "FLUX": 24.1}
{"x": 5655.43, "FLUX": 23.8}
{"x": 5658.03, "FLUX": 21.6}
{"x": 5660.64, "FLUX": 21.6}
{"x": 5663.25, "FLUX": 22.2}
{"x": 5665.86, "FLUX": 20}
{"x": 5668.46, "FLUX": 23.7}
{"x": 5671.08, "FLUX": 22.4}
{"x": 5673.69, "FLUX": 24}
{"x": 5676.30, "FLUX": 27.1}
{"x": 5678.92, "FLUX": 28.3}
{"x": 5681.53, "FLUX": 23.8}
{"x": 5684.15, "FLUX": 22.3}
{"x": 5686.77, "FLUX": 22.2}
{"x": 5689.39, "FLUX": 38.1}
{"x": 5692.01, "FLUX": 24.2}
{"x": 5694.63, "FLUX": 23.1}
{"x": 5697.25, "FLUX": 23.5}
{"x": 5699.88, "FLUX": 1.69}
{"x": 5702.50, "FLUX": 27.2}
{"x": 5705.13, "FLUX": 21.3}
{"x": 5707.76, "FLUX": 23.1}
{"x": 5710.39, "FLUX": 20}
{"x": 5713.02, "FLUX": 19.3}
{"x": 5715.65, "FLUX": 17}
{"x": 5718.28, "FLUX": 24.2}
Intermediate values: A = 23.5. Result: 47.0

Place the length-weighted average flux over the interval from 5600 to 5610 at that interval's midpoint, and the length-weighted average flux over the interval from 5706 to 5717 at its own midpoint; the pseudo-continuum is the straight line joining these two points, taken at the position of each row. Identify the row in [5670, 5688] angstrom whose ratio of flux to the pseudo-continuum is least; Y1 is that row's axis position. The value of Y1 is 5686.77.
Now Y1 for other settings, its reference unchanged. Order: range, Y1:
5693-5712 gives 5699.88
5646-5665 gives 5647.62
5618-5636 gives 5621.67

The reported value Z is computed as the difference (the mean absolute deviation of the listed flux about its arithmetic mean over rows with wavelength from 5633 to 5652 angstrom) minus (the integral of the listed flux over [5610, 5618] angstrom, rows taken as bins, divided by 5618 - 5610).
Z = -18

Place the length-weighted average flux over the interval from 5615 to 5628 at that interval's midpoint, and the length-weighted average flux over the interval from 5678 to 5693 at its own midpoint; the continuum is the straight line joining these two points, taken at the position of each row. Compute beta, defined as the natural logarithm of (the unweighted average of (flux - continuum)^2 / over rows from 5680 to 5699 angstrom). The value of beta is 3.4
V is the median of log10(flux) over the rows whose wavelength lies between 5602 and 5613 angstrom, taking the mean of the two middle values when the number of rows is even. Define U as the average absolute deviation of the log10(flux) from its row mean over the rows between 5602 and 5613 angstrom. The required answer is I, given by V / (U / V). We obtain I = 6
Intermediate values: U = 0.300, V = 1.33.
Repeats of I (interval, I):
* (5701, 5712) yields 43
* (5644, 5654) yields 45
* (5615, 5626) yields 30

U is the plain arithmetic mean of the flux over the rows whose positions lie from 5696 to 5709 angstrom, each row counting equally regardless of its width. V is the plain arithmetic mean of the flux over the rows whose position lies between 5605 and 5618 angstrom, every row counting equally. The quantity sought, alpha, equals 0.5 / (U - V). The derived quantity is 0.72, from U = 19.4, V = 18.7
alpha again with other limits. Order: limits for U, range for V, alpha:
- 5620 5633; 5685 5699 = -0.09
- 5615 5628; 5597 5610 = 0.13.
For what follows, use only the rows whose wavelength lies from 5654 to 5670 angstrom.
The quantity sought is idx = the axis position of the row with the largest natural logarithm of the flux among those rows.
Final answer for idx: 5655.43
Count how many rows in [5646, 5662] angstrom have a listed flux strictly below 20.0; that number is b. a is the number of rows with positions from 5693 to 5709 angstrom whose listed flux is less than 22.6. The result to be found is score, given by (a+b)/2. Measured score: 1.0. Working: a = 2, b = 0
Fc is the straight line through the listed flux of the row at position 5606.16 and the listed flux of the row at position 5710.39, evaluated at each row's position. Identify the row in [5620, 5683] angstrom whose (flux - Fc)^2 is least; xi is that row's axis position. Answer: 5624.26 angstrom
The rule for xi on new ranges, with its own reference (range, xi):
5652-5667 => 5658.03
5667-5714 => 5710.39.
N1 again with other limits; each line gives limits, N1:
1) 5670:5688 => 48.8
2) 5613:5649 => 41.3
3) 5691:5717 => 42.3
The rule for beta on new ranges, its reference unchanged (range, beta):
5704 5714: 4.0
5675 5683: 1.4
